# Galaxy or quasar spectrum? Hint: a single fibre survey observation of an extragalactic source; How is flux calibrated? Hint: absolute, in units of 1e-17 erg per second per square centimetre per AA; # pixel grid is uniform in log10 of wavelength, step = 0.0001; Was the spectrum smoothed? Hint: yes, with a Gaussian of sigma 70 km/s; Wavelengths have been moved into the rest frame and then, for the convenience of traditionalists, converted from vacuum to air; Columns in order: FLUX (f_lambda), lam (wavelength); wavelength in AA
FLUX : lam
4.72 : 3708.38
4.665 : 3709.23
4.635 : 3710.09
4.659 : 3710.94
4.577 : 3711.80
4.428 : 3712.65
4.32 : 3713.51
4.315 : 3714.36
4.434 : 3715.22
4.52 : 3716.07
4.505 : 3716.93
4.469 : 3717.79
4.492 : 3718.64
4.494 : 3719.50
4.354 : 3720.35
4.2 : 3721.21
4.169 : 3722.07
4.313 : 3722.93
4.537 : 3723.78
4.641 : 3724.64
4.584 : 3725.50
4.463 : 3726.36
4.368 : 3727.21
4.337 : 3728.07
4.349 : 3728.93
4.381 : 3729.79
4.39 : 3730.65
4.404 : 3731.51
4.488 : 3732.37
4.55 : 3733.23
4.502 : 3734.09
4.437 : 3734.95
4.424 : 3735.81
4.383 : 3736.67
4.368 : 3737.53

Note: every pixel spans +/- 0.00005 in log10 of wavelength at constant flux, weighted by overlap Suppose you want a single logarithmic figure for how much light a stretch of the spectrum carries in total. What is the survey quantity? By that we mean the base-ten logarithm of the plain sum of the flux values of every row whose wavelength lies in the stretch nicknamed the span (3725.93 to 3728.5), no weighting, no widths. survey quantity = 1.12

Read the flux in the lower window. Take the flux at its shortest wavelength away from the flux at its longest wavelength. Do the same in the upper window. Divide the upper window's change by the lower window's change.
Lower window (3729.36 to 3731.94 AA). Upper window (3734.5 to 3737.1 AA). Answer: -2.3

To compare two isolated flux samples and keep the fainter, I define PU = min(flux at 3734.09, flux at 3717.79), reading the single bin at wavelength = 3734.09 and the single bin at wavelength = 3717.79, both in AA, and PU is 4.47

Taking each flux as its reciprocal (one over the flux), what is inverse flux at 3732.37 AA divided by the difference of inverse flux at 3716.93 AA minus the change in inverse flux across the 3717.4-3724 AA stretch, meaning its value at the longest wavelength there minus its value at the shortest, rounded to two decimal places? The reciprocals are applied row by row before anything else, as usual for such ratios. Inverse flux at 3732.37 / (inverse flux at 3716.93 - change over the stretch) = 0.99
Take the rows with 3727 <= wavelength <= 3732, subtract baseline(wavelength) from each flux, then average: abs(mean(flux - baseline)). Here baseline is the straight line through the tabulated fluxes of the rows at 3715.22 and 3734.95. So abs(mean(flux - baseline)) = 0.06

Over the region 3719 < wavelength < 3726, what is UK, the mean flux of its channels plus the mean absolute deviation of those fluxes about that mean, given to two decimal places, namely 4.56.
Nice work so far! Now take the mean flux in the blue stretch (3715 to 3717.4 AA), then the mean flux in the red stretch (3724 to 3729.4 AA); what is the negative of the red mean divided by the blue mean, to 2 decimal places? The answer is -0.99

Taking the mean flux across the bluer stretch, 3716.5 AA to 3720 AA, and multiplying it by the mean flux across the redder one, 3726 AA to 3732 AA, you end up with 19.7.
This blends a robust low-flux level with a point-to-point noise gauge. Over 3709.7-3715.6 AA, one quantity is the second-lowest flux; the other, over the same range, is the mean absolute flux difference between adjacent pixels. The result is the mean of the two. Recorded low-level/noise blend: 2.20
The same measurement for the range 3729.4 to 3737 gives 2.21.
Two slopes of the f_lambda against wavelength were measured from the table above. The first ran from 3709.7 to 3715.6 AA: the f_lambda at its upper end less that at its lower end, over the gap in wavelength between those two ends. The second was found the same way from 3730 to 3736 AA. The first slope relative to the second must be -6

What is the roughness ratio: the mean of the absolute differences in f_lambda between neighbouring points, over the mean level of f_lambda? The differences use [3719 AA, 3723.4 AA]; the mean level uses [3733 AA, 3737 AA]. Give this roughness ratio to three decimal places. 0.026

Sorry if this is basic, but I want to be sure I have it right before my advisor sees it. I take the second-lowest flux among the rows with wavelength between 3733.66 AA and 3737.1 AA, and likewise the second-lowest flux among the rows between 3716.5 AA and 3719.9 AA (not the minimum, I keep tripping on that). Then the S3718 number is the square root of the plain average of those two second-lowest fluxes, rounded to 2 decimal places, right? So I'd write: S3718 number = 2.11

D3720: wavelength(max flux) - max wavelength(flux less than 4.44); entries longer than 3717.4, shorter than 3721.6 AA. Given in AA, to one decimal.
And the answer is -1.7 AA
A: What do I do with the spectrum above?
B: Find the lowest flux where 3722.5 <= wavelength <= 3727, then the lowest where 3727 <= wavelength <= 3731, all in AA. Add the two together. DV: 8.65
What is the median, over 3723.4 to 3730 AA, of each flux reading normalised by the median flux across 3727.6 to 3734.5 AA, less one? 0.006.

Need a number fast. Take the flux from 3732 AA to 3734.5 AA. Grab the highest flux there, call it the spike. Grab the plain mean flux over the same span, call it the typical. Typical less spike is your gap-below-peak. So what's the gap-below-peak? -0.037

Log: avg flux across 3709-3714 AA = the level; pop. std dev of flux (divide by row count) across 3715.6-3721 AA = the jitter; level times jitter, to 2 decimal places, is 0.25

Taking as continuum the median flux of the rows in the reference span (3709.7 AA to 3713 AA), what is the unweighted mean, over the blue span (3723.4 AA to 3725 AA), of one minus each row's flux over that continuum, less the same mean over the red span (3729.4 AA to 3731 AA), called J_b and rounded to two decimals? -0.04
